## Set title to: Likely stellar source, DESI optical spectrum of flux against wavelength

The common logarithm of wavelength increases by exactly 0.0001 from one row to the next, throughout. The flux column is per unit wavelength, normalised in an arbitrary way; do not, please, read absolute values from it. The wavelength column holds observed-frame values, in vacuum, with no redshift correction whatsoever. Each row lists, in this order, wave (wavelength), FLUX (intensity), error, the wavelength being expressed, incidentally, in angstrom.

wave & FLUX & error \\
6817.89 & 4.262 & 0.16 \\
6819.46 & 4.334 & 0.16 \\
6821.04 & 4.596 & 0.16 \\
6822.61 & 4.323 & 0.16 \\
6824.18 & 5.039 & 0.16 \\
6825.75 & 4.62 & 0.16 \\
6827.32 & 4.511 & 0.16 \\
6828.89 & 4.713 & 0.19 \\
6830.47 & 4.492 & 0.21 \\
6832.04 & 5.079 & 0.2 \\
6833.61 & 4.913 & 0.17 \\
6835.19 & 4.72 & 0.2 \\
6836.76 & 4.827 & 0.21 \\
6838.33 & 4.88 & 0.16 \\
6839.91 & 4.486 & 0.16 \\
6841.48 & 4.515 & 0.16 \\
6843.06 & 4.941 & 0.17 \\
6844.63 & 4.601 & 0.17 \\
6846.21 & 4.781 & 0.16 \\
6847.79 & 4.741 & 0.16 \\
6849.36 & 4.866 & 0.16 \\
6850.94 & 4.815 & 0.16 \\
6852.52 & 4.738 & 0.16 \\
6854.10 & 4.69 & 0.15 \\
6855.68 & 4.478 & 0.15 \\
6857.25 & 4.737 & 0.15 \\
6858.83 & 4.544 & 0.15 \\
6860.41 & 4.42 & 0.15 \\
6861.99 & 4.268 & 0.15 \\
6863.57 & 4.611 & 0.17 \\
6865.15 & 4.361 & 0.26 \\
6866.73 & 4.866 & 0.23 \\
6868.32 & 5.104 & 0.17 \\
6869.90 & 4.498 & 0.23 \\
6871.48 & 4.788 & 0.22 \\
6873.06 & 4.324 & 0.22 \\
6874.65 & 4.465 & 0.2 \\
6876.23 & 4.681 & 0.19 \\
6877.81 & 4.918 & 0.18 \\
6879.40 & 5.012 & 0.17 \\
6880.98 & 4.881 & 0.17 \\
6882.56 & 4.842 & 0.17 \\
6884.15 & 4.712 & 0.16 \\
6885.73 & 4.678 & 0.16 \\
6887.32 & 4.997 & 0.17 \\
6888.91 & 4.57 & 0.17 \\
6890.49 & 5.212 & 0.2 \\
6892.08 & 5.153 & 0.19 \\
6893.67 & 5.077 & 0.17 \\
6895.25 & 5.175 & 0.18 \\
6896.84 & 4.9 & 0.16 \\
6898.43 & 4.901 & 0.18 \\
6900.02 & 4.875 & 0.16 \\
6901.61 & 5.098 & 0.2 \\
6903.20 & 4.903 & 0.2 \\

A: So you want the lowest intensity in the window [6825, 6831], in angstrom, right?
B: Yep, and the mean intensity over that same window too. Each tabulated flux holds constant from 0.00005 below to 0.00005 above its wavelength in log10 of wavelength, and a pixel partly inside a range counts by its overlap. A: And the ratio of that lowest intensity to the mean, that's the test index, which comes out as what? 0.980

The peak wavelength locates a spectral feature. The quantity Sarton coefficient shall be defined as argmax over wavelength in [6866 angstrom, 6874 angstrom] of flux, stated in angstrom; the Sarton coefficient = 6868.32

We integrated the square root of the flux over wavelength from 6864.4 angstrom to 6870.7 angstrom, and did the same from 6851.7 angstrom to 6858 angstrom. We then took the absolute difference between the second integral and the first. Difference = 0.1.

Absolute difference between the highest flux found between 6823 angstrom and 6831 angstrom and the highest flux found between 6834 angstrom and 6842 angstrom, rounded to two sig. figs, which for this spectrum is 0.16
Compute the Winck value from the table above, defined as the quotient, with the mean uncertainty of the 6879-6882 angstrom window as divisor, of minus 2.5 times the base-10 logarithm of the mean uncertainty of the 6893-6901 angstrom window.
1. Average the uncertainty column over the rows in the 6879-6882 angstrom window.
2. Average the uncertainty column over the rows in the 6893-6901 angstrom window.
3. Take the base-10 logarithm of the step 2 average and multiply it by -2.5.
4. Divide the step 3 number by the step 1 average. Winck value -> 11.3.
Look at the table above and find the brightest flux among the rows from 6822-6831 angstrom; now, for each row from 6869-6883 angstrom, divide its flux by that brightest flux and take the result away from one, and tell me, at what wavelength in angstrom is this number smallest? 6879.40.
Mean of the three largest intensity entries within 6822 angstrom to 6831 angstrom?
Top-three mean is 4.79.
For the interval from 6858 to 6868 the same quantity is 4.67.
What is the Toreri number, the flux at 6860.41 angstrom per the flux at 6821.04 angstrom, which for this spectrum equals 0.962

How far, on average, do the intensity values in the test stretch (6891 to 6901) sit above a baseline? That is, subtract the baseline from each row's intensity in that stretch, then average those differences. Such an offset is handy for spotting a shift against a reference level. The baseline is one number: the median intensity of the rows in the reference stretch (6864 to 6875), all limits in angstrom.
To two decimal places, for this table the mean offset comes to 0.52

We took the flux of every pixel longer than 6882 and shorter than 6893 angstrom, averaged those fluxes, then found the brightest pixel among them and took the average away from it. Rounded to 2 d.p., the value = 0.33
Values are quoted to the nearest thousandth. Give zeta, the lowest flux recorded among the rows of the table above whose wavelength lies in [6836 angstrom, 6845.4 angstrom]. 4.486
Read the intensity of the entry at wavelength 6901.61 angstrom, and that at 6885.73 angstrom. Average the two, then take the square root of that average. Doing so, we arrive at 2.21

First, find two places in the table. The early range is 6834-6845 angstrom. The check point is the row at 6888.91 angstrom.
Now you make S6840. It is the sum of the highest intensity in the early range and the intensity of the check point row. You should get 9.5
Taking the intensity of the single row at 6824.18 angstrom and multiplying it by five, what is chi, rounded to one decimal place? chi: 25.2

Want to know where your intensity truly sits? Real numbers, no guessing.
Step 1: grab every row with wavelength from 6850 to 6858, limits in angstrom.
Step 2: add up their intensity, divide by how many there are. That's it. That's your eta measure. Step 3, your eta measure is 4.69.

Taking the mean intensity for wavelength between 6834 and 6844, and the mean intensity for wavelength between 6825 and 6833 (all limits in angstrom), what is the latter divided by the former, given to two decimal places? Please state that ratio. 0.99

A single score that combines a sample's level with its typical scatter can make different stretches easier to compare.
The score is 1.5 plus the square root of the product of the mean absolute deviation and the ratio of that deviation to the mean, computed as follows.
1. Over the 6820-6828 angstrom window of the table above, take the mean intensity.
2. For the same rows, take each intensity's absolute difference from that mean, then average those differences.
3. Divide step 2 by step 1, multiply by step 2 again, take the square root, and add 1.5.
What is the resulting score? 1.58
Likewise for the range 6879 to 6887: 1.55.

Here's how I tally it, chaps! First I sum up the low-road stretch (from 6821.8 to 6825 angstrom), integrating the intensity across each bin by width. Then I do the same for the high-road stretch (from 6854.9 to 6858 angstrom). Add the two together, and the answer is 29.3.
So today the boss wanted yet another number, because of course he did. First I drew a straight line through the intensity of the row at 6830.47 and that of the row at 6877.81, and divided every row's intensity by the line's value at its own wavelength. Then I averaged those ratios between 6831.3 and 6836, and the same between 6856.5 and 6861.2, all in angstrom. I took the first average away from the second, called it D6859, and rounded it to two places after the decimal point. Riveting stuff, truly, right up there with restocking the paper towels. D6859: -0.12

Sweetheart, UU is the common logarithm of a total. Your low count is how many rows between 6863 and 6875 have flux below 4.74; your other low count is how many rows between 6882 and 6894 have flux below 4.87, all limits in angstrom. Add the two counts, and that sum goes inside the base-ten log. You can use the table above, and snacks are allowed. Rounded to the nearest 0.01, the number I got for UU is 0.95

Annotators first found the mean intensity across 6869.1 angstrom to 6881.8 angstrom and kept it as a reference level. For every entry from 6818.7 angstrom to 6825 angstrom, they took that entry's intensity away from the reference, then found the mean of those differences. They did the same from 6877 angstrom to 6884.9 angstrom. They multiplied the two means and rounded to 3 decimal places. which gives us -0.022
